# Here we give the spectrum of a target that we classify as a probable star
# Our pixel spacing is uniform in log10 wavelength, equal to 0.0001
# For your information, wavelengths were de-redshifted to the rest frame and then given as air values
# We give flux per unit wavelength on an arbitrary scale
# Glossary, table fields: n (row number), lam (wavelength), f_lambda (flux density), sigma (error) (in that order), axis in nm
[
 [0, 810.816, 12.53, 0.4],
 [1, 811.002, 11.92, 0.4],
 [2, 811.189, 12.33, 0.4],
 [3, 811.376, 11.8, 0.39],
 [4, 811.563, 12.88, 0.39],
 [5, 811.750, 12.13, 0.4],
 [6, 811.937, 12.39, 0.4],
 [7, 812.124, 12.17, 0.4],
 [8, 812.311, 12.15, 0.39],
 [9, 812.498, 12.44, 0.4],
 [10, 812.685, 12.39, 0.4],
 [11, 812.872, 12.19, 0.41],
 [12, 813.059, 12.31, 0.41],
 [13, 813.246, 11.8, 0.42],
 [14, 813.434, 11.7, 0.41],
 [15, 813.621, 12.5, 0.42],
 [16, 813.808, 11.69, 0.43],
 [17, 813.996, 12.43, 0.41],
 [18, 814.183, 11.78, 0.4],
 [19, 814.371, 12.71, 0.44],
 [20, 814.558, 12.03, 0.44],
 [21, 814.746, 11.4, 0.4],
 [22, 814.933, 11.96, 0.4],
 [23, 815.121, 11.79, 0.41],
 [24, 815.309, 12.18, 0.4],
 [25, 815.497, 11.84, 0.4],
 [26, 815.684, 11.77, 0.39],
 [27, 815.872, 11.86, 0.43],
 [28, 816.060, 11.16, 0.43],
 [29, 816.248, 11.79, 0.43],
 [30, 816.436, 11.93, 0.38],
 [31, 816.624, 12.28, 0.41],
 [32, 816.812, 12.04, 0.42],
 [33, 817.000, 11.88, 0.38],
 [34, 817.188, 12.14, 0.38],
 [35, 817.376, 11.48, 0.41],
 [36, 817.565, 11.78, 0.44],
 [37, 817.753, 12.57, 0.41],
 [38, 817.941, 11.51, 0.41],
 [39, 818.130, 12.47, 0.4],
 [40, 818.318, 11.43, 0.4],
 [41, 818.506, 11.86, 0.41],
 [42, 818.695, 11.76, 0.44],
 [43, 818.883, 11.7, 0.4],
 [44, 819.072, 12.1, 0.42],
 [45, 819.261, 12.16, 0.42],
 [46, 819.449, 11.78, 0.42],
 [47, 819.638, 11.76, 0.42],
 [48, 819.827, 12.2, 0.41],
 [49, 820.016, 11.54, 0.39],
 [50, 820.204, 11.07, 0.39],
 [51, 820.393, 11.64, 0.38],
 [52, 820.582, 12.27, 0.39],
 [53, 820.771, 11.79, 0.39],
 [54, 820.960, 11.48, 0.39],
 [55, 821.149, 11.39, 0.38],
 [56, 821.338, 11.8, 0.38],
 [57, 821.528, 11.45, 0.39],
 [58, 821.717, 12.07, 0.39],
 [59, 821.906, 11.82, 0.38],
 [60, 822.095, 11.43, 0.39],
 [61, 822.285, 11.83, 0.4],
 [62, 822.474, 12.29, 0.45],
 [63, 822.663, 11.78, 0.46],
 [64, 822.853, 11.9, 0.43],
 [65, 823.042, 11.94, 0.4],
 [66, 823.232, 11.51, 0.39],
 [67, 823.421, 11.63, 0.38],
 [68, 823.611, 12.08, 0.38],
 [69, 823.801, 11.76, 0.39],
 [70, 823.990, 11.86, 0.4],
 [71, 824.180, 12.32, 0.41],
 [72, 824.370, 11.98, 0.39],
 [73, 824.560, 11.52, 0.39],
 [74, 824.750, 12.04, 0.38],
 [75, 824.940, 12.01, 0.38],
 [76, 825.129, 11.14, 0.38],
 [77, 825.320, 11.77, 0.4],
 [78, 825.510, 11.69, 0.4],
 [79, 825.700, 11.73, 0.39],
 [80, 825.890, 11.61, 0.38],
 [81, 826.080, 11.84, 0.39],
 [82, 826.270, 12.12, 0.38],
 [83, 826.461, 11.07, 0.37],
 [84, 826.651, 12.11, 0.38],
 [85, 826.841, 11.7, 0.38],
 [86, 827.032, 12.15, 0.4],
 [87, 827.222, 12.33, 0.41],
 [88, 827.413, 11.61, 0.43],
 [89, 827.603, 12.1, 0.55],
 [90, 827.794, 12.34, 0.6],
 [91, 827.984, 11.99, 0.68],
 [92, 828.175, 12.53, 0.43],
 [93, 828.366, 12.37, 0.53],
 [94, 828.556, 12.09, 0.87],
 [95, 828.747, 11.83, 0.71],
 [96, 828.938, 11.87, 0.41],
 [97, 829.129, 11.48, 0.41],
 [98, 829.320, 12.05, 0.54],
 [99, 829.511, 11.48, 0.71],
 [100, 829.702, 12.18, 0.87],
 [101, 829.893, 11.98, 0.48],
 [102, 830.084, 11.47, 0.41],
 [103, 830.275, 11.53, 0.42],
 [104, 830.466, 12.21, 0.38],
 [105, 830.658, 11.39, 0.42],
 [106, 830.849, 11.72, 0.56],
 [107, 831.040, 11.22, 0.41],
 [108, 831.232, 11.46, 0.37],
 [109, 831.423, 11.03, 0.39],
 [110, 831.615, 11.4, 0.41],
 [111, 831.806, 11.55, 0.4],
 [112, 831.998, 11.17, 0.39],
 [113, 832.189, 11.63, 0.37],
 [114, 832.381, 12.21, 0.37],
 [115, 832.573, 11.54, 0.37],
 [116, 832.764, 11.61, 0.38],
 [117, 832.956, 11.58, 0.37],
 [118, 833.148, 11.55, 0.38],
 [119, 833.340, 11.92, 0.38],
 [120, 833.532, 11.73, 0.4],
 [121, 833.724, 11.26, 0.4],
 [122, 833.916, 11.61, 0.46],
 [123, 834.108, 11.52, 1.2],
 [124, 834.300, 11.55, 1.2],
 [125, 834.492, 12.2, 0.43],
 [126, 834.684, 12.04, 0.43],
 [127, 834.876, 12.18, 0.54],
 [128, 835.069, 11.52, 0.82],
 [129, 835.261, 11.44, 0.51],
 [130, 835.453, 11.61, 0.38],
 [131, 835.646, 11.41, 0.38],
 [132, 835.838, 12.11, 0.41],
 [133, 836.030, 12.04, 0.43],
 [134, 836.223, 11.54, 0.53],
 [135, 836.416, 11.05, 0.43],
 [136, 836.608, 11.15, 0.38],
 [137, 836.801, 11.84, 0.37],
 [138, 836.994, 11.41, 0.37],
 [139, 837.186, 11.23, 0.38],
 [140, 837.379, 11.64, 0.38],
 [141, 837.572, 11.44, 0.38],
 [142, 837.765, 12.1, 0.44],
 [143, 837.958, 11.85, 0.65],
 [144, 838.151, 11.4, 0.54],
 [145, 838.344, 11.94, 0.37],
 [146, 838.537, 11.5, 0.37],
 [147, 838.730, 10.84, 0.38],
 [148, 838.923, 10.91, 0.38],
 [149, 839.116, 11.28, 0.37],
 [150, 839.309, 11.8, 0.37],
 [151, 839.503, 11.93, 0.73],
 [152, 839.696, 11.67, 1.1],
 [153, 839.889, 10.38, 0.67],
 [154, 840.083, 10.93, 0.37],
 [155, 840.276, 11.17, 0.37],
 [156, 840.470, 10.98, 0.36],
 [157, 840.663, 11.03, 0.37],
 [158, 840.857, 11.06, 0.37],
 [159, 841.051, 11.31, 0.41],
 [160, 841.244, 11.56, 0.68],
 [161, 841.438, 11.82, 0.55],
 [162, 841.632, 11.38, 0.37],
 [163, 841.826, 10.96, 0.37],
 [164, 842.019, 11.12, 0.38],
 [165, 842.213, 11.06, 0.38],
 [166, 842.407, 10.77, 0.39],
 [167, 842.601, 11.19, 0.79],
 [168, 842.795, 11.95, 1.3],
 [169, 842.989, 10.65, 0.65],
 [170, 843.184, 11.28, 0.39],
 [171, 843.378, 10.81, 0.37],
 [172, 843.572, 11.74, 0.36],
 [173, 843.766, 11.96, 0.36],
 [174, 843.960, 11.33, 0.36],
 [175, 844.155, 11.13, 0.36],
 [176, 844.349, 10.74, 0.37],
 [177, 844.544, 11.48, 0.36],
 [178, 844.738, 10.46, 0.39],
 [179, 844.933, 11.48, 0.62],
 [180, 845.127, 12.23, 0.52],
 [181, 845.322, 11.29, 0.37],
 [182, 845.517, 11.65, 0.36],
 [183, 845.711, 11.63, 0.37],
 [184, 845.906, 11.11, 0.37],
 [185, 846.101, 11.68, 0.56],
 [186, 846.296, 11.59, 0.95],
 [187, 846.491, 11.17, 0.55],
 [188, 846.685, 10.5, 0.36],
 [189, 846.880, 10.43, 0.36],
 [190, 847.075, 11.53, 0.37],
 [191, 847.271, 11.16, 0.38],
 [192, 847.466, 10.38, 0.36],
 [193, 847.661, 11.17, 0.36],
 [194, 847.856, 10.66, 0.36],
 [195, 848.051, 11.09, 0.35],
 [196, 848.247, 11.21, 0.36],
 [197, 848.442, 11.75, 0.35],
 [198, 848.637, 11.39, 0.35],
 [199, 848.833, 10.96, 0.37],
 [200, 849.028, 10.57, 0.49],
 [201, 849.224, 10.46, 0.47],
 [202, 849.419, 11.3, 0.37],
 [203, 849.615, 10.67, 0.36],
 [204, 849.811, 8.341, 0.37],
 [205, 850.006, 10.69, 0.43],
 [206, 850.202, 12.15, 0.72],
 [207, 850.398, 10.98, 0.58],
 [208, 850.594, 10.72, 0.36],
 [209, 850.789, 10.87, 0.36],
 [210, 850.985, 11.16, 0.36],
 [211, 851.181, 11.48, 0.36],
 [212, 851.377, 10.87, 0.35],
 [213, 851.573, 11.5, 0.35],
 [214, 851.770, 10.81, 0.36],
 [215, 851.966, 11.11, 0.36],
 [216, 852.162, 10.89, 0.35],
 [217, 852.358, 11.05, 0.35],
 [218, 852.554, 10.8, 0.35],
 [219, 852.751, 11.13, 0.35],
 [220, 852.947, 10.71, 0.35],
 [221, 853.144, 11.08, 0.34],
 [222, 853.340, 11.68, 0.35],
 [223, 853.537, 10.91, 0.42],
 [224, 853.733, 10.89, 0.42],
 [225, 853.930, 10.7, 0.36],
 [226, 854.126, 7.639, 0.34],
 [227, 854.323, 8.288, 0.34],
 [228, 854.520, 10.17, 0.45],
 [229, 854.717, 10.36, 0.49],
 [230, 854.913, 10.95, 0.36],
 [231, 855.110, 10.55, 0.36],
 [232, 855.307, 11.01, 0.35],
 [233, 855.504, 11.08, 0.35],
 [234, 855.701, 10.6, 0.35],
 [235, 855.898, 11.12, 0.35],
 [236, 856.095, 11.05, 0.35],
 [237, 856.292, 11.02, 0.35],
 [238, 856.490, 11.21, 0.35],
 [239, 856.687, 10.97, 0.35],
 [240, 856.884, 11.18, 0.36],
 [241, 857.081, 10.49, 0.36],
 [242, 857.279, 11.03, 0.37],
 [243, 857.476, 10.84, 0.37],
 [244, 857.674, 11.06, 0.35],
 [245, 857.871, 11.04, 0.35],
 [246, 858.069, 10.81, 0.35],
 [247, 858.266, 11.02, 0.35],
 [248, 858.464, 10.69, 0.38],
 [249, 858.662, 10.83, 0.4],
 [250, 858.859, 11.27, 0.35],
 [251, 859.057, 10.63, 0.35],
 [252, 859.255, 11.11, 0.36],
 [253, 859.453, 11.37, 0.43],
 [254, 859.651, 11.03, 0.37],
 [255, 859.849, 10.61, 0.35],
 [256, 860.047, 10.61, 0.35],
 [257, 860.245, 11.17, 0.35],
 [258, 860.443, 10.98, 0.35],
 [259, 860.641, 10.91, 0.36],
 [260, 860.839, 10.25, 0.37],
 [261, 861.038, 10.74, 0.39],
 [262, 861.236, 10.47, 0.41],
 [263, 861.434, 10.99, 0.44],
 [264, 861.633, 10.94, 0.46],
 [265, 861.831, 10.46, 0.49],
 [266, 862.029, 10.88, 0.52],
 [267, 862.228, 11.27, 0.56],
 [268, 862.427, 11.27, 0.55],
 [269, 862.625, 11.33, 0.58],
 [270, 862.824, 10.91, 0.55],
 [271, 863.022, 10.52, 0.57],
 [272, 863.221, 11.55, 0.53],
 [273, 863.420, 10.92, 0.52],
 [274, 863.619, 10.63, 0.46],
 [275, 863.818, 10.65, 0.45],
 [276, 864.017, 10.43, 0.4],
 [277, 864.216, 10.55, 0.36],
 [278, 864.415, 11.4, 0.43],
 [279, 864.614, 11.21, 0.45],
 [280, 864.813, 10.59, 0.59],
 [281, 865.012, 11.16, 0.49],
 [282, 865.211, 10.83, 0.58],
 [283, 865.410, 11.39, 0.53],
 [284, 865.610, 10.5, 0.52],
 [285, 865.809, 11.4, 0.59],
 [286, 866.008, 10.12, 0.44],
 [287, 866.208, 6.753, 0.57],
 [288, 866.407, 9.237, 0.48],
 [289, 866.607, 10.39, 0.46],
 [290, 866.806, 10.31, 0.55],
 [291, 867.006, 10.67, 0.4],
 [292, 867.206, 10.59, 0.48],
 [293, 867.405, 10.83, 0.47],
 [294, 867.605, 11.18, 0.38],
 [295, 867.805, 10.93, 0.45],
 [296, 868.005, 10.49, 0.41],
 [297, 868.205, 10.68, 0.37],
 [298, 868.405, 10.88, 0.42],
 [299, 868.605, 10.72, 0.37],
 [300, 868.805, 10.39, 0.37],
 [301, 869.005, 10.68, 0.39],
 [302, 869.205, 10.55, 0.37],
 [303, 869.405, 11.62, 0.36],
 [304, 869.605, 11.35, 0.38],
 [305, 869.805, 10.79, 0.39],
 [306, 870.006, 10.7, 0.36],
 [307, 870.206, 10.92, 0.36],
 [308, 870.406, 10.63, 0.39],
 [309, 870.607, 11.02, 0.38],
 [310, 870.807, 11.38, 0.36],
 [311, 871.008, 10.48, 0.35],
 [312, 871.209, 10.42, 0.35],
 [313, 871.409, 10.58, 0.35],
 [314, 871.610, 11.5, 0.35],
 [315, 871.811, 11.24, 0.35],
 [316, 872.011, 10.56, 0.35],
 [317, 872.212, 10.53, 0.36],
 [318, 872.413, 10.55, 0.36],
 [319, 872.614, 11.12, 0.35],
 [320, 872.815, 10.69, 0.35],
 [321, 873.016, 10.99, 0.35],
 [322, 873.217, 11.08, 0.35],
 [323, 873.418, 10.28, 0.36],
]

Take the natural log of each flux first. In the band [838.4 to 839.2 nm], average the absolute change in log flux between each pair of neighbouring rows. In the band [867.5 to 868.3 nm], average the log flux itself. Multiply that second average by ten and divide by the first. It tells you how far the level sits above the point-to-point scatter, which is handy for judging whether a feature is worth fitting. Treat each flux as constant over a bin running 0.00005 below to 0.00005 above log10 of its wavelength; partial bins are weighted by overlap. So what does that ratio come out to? 722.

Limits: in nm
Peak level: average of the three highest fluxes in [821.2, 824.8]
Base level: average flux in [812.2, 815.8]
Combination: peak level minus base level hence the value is 0.17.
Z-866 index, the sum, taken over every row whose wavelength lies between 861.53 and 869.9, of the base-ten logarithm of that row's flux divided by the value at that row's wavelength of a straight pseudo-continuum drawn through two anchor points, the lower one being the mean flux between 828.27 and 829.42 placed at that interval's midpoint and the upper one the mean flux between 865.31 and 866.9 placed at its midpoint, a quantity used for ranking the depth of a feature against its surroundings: 1.1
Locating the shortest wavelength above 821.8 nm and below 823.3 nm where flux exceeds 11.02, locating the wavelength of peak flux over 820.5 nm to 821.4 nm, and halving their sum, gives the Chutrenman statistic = 821.24 nm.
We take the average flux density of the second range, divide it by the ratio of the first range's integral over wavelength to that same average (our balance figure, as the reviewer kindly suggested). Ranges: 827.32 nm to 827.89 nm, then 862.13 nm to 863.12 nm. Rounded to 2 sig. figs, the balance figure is 18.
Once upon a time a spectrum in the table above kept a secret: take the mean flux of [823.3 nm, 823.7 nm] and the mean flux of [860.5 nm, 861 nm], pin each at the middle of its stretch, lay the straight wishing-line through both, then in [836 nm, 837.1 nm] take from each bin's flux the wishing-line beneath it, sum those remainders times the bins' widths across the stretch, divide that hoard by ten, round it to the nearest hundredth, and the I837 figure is 0.01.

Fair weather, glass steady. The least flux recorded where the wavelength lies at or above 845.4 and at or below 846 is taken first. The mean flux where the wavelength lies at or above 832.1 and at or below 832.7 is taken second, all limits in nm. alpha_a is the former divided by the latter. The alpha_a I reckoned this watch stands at 0.94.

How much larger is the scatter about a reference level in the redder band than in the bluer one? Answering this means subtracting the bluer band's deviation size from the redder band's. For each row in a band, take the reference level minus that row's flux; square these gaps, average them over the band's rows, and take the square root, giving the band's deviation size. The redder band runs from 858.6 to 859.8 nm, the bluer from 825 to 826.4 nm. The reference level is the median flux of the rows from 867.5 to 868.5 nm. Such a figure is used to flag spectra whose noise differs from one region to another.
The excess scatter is -0.57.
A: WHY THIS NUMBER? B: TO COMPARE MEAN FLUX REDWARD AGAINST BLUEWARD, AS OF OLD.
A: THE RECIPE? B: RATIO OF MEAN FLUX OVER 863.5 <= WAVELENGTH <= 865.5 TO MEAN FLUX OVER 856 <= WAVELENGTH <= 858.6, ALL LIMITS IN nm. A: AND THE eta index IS 0.99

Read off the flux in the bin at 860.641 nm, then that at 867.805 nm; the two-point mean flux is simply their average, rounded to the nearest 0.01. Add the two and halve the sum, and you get 10.92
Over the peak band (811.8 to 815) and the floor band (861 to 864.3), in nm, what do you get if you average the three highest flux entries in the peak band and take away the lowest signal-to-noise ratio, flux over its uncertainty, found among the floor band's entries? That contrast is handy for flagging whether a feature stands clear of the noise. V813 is -5.9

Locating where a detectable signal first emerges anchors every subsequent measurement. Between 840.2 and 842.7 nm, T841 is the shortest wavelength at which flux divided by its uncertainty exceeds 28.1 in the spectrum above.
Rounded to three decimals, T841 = 840.276 nm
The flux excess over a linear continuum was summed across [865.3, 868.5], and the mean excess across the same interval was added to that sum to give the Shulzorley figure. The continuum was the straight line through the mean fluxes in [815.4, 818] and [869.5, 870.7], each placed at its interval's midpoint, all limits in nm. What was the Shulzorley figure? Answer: -9.6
